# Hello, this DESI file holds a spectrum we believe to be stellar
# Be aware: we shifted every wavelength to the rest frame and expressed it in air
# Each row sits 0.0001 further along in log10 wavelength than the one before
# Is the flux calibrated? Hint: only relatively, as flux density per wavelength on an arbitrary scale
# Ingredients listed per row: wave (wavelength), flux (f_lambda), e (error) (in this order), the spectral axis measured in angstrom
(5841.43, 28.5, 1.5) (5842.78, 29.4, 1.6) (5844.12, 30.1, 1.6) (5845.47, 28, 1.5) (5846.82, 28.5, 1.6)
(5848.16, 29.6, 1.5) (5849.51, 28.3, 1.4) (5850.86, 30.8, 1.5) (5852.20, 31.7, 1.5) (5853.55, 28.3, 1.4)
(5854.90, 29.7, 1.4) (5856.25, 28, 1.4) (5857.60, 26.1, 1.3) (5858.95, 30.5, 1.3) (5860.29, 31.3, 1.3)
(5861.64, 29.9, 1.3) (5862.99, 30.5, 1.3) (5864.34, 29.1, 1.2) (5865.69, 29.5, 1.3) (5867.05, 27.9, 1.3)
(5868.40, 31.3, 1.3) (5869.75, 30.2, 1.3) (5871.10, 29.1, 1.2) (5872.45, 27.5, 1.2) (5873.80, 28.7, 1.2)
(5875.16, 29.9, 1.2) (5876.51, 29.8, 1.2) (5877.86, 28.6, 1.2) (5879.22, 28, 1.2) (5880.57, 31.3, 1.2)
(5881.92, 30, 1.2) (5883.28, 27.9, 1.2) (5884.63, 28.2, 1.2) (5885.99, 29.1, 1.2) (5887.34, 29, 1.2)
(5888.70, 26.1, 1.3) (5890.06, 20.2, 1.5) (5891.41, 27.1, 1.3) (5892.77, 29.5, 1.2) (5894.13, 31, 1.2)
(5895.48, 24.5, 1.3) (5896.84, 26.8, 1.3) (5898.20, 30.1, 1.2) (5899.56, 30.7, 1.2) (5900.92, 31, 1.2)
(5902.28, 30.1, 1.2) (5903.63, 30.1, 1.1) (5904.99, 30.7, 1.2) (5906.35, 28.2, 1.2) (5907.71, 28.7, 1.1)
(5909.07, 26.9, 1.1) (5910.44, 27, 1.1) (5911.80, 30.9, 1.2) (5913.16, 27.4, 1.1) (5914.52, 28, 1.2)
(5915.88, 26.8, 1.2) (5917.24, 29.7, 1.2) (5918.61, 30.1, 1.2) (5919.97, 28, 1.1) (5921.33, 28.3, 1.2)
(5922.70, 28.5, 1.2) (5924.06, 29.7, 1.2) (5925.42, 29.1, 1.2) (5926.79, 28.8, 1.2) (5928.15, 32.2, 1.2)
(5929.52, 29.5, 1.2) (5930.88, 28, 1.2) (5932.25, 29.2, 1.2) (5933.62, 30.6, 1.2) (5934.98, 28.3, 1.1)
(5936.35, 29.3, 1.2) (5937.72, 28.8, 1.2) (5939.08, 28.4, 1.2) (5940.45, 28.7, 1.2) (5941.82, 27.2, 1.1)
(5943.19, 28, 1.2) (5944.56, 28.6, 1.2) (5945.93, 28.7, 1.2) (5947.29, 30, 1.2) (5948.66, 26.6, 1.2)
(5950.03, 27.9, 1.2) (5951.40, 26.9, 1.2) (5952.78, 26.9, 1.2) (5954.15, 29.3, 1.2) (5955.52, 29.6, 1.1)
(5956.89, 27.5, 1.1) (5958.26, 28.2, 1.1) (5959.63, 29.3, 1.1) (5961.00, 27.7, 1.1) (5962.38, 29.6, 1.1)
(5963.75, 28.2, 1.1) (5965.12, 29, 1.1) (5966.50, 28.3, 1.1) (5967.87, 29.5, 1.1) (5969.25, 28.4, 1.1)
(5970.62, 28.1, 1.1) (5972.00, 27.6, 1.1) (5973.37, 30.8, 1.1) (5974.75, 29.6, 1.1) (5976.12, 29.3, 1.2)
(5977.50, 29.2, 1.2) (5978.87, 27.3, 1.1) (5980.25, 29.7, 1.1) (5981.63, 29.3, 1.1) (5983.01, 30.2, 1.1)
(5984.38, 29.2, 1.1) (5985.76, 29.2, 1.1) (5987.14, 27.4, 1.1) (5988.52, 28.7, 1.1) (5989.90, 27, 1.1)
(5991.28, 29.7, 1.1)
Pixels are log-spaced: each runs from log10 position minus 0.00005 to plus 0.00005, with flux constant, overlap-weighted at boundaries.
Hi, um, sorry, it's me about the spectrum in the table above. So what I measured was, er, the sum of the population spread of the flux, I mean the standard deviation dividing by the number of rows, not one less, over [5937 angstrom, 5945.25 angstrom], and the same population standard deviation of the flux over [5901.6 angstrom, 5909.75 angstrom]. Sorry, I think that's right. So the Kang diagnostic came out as 1.9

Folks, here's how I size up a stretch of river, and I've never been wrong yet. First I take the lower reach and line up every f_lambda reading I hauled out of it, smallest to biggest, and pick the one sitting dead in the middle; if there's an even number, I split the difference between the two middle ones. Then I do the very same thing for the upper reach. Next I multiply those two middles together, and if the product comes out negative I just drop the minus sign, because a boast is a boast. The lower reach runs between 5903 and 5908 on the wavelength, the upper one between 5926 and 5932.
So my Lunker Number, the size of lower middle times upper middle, 857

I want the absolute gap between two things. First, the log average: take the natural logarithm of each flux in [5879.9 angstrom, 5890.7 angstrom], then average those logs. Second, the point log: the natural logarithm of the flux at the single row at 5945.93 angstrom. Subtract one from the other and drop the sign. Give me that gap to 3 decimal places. 0.042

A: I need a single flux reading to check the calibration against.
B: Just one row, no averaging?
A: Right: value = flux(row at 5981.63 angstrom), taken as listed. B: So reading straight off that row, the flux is 29.3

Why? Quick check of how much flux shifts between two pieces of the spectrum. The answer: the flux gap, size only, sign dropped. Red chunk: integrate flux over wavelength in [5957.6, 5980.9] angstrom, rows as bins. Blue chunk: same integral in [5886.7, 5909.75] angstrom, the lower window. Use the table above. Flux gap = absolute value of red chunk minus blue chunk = 20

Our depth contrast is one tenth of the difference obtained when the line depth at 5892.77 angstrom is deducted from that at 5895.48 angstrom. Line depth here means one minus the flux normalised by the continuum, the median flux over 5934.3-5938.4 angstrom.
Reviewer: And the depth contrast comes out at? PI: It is 0.017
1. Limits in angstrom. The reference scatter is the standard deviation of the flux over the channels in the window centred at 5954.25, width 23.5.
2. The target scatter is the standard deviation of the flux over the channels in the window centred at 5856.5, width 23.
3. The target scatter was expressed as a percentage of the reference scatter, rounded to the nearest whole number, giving 141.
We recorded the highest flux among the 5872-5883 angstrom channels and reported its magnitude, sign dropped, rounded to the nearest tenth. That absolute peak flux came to 31.3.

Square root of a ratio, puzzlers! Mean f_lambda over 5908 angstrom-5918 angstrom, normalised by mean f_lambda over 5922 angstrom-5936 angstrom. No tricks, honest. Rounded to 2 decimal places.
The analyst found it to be 0.98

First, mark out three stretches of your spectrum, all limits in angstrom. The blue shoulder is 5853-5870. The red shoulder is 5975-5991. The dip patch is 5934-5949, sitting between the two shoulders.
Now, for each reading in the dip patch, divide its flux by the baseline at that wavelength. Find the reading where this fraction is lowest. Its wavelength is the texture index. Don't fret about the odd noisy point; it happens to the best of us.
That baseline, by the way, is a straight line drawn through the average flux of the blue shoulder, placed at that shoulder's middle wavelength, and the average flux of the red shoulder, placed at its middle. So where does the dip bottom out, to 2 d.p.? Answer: 5948.66 angstrom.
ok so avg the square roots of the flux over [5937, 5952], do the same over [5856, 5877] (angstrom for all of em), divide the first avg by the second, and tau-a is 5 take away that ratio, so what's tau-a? 4.02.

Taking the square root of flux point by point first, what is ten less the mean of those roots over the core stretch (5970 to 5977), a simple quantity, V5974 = 4.61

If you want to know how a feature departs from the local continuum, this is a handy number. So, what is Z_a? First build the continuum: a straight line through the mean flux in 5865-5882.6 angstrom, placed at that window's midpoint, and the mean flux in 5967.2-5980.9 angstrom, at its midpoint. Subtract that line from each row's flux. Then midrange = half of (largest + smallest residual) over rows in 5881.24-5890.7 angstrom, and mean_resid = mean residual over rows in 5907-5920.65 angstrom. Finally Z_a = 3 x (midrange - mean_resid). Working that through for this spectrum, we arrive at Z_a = -10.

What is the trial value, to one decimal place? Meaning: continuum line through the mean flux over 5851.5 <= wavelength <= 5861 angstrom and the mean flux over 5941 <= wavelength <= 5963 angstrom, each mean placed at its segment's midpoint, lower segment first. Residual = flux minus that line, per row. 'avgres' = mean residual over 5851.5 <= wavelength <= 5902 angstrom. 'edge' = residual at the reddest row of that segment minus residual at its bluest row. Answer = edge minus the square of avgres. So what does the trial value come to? -0.2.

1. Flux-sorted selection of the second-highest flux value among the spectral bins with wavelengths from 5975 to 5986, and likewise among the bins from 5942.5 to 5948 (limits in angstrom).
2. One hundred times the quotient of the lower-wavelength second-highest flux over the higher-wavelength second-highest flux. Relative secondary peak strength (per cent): 97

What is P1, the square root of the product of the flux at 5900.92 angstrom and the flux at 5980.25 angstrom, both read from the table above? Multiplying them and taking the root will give 30.3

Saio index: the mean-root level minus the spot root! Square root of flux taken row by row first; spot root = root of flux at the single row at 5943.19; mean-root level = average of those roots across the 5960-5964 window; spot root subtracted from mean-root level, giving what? 0.05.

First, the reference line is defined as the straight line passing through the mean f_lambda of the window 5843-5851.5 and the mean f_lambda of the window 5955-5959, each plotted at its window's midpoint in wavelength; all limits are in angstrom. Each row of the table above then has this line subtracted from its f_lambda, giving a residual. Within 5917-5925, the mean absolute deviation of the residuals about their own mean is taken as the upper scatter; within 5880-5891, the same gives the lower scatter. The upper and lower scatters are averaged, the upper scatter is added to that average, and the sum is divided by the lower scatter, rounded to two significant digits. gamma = 1.0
